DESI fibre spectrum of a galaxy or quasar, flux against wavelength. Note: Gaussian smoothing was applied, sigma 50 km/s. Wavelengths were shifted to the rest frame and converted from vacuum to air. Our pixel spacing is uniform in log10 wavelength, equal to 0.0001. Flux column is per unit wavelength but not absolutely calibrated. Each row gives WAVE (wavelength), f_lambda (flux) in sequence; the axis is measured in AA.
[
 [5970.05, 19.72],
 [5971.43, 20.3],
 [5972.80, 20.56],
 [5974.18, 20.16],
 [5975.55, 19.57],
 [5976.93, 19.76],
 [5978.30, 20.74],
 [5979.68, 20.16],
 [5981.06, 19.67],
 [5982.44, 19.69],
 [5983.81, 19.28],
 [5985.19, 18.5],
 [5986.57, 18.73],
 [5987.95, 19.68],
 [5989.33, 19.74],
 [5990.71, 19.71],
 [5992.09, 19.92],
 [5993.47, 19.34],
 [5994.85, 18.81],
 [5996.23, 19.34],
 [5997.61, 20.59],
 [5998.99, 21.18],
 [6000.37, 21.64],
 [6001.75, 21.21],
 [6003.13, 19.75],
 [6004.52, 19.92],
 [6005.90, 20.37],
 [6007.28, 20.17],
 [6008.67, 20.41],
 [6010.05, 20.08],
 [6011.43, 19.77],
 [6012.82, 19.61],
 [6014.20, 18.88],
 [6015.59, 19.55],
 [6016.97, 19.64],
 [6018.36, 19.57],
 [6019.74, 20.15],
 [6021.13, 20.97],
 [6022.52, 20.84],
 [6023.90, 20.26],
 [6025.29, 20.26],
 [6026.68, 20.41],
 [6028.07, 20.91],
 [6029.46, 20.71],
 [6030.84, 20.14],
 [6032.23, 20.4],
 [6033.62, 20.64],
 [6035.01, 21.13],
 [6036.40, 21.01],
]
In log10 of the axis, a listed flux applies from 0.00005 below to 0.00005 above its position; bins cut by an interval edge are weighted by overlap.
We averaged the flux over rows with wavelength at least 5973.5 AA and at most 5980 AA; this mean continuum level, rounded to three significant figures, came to 20.1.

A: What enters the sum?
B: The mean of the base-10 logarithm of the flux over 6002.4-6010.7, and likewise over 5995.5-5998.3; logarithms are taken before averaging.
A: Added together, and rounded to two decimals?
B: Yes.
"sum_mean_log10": 2.60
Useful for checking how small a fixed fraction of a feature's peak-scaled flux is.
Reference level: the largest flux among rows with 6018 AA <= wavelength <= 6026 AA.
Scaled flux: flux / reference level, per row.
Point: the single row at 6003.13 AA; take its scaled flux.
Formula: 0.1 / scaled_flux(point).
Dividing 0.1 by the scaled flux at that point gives 0.106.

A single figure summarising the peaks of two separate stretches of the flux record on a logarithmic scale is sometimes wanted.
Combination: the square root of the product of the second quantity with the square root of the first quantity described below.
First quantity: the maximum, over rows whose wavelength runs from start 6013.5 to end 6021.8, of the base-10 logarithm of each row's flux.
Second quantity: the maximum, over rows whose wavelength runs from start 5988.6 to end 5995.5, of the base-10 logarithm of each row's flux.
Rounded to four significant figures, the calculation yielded 1.222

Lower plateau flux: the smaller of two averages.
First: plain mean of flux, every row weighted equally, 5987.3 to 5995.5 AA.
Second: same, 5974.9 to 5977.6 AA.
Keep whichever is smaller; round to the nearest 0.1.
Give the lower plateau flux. 19.5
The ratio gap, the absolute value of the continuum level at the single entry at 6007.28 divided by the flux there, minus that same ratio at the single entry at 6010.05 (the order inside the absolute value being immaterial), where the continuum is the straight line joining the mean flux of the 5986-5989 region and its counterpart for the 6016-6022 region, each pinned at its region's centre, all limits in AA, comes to 0.008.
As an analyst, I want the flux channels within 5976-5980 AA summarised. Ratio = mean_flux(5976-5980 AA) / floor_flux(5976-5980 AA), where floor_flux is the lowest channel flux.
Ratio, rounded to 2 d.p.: 1.02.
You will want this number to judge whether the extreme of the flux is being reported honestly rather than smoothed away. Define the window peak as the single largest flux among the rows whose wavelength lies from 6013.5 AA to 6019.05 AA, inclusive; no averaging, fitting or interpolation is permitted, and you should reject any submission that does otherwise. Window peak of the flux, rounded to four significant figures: 19.64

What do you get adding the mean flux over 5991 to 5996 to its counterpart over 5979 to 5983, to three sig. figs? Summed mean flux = 39.2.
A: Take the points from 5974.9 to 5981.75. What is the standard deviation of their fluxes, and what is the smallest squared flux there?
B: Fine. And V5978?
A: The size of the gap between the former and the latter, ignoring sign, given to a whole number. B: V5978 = 383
